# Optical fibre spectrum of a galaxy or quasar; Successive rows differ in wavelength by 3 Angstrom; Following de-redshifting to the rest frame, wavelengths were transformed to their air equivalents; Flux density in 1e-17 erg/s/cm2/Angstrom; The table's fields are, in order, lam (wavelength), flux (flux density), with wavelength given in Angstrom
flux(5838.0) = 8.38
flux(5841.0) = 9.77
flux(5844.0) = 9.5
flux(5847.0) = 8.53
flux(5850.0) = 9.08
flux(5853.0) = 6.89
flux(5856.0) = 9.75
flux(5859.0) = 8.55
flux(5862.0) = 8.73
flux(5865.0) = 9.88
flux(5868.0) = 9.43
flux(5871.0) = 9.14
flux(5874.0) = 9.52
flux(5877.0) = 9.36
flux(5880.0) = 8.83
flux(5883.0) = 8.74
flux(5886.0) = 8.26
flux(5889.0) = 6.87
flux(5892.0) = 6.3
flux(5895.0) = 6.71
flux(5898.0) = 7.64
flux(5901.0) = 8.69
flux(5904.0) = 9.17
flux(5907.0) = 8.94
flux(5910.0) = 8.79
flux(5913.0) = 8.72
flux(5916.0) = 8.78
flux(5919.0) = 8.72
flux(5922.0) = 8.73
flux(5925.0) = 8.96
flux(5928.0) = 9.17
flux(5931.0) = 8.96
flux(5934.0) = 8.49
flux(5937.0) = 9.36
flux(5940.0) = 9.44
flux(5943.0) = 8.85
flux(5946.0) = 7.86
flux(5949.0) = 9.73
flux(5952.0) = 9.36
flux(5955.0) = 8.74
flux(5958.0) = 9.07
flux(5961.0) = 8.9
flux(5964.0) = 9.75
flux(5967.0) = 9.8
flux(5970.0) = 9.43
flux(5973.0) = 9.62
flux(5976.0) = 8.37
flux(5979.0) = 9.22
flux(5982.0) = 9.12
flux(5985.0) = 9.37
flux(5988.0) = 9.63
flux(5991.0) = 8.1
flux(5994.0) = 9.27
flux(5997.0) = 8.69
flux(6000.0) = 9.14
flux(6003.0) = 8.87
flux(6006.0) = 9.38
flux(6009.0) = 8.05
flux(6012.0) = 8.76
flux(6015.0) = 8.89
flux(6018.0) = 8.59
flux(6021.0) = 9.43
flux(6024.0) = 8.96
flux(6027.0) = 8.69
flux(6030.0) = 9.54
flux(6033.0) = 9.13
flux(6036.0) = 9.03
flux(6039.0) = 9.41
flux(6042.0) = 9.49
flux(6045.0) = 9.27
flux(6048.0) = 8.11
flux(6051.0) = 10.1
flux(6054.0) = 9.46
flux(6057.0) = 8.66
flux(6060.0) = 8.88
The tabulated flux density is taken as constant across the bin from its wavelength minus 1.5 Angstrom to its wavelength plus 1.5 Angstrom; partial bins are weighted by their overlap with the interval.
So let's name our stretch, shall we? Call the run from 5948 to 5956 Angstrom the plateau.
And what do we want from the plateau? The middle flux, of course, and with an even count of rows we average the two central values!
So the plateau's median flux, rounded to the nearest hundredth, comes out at 9.36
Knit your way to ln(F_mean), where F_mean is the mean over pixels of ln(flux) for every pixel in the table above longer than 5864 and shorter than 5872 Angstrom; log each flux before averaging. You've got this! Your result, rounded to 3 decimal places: 0.810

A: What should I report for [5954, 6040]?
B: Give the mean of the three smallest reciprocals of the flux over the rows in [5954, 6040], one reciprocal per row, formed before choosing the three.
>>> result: 0.103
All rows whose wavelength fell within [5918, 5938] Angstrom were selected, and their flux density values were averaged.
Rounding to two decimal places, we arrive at 8.91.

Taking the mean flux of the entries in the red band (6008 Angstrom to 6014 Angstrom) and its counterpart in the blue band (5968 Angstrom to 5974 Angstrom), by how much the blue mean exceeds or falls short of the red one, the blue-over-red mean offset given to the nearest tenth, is 1.1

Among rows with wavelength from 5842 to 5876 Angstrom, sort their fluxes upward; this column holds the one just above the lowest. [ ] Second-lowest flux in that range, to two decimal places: 8.53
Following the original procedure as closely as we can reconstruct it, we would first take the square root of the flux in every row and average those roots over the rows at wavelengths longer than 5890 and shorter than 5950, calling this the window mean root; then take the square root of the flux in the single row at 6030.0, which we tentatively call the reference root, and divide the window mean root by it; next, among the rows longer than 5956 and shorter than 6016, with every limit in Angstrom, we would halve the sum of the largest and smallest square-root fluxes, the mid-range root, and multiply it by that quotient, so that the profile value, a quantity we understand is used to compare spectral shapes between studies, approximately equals 2.83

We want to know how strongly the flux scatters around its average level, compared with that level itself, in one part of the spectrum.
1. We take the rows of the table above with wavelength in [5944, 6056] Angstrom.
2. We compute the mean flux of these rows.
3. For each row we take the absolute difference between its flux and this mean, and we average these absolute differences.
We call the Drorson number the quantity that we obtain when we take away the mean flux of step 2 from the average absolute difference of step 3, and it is -8.67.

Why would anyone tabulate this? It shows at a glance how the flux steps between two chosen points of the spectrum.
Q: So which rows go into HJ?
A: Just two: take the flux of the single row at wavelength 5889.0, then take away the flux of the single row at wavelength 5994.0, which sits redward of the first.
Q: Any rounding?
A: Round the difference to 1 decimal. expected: -2.4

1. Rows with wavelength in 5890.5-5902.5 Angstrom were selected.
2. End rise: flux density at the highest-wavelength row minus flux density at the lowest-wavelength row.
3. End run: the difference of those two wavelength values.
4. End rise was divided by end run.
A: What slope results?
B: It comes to 0.27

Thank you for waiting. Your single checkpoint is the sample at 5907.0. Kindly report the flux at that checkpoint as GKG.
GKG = 8.94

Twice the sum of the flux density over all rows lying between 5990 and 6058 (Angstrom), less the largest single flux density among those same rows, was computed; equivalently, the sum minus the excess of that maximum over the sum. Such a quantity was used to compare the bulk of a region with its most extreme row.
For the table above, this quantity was 404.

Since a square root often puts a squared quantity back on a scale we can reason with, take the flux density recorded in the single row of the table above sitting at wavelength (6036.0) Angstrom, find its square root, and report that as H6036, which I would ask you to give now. 3.00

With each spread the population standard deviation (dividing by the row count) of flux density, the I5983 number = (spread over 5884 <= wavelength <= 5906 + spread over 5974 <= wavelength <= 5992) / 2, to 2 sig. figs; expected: 0.78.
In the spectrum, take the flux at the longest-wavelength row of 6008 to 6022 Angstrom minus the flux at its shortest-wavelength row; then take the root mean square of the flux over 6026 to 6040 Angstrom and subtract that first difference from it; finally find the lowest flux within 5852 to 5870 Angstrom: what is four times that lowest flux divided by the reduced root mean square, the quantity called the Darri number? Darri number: 3.5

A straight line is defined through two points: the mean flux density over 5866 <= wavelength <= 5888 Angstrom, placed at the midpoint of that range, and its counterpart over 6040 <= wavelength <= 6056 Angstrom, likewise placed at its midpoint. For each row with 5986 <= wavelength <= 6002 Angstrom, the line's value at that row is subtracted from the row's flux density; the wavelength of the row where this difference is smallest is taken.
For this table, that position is 5991.0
